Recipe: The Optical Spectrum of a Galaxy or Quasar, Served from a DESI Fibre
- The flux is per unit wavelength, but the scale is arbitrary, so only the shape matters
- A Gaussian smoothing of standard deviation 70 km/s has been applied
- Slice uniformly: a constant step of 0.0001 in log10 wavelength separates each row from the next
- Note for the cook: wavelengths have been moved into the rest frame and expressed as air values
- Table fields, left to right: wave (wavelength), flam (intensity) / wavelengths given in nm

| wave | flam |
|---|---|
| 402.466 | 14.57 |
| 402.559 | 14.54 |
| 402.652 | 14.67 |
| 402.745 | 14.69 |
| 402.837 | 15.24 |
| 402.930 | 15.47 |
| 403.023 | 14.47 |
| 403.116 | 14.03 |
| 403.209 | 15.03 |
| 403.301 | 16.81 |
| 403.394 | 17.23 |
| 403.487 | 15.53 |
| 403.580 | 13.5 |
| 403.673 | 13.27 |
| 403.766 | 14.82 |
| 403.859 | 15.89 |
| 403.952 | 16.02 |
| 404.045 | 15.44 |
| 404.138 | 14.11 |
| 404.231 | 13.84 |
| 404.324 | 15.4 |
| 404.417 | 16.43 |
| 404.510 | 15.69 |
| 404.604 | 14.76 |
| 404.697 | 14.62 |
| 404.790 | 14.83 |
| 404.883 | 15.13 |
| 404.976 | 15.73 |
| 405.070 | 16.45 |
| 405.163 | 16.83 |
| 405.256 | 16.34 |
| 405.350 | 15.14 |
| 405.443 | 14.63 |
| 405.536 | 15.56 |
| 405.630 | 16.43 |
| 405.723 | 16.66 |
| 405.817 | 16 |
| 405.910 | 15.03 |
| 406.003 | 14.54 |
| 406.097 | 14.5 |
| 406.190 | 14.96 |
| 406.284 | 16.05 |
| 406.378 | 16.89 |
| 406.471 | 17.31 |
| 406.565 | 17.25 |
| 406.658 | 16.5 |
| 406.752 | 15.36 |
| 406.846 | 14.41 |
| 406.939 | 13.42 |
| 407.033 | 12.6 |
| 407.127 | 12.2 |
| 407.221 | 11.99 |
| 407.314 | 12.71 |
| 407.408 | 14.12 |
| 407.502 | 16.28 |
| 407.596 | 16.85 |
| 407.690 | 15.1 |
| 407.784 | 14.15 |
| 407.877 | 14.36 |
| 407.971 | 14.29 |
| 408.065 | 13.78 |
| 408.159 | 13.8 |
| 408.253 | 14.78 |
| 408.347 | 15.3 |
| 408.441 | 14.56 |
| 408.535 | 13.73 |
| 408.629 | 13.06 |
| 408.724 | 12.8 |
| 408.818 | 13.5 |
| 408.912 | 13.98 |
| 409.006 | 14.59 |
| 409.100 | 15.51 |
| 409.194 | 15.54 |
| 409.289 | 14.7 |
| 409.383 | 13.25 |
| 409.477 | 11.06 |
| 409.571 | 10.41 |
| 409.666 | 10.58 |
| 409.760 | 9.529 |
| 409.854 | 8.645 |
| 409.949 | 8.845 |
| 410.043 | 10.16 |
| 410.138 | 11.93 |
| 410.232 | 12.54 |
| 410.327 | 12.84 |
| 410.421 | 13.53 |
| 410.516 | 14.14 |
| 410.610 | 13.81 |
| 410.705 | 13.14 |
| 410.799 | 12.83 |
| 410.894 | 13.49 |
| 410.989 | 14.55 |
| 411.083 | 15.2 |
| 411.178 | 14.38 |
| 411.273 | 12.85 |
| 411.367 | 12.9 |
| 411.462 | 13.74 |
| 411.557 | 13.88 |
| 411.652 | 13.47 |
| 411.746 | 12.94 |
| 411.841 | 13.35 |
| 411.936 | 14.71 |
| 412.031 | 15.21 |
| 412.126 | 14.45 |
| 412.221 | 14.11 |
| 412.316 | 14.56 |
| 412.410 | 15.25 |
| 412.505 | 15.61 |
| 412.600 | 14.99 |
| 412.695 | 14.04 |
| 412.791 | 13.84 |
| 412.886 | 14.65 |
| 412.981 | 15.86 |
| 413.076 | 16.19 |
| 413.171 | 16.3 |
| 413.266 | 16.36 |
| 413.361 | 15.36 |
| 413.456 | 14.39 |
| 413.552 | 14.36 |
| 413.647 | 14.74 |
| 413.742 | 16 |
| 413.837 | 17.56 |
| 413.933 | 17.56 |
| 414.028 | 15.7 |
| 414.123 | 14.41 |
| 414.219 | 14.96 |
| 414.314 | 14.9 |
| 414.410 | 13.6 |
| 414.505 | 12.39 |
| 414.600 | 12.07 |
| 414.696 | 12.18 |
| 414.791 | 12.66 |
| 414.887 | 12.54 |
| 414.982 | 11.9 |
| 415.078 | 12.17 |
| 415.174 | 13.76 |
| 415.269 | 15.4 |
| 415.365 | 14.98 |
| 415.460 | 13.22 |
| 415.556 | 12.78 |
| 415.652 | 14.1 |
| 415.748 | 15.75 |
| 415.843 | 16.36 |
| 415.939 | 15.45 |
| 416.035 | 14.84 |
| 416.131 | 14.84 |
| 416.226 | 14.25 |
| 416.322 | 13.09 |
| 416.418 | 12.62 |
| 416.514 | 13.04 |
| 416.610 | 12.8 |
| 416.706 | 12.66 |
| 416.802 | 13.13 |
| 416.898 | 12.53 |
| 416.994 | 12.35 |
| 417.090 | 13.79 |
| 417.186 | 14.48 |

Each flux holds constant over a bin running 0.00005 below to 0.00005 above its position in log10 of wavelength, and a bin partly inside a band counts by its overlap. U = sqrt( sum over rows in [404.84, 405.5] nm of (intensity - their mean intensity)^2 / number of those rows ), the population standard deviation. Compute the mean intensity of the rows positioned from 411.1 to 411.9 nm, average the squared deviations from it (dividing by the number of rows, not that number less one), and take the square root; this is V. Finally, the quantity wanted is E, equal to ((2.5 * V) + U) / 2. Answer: 1.0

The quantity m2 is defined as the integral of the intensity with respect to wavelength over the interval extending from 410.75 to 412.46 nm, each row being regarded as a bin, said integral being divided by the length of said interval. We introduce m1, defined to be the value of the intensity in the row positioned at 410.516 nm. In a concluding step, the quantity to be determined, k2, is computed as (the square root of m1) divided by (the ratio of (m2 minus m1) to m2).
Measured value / -377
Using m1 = 14.14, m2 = 14.0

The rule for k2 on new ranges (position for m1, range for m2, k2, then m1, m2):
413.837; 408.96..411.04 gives -10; 17.56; 12.5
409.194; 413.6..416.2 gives -47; 15.54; 14.3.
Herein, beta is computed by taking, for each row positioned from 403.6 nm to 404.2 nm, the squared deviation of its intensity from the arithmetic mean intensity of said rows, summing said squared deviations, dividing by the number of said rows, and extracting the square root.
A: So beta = 1.0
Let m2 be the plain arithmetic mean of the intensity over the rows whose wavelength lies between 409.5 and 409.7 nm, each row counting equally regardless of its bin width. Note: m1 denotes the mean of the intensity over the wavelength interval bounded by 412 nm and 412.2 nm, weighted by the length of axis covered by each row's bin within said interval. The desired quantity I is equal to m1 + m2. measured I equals 25.2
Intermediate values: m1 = 14.7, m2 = 10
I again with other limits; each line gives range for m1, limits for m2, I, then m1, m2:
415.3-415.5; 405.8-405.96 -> 29.8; 14.3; 16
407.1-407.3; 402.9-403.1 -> 27.2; 12.2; 15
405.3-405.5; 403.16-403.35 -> 30.9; 14.9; 16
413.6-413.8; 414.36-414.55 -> 28.5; 15.5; 13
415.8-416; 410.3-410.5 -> 29.0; 15.8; 13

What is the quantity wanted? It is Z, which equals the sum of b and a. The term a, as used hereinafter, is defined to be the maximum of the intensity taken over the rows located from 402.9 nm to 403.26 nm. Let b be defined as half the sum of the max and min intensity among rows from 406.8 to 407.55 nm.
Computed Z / 29.6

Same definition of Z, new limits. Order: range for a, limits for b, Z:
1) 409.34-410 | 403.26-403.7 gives 28.5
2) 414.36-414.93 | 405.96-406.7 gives 29.5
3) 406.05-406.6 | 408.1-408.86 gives 31.4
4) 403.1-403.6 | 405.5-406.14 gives 32.8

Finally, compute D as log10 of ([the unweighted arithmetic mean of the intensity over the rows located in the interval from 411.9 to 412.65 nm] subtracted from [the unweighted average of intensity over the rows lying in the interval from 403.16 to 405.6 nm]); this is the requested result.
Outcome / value -0.31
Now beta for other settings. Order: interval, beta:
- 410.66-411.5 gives 0.8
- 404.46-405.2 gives 0.8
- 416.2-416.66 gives 0.6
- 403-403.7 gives 1.4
